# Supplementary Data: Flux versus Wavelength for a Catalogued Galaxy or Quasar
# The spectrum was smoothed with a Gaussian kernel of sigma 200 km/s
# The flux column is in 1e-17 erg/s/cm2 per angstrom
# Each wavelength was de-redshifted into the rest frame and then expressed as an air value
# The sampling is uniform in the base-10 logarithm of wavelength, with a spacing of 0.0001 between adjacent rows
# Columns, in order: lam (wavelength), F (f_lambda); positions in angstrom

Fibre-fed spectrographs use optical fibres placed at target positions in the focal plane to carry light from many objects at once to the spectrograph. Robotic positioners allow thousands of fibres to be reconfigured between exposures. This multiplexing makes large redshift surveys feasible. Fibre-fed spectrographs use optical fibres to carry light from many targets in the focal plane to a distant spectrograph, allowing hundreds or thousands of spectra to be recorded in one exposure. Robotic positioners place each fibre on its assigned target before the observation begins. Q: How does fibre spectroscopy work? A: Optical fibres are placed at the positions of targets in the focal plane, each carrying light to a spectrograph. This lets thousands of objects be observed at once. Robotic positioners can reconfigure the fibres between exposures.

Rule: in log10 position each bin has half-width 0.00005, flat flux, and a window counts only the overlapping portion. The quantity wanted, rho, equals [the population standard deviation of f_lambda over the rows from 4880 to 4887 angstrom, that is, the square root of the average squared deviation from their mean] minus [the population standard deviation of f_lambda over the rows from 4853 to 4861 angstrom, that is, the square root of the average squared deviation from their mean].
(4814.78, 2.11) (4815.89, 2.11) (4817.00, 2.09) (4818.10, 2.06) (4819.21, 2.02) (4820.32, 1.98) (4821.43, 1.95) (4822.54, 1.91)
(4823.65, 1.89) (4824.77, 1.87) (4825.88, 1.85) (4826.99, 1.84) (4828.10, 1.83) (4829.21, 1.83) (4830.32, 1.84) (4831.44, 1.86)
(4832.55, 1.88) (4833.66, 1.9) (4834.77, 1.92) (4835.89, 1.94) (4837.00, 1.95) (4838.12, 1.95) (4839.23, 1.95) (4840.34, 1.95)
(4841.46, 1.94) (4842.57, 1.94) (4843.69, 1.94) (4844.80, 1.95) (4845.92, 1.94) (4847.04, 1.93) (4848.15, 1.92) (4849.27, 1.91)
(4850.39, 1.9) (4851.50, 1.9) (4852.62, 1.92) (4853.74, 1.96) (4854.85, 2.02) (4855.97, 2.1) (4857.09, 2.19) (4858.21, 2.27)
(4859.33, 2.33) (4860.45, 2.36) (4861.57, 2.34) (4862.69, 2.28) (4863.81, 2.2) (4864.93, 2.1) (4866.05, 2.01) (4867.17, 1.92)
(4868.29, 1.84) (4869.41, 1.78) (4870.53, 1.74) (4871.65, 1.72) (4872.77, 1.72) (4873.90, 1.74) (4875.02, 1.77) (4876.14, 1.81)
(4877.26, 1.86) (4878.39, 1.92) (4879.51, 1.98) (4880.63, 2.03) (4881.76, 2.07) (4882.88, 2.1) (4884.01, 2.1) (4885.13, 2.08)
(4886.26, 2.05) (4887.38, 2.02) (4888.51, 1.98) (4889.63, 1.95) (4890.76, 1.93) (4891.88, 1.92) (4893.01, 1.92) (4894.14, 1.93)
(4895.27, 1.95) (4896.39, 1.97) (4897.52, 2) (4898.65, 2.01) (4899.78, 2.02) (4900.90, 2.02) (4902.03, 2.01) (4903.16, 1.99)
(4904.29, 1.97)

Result -0.12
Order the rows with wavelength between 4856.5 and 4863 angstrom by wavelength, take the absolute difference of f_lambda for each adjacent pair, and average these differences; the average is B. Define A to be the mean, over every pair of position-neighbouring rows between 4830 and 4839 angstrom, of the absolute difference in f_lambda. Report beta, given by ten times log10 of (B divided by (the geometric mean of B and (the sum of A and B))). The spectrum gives -0.59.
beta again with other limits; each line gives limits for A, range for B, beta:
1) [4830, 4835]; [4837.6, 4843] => -4.77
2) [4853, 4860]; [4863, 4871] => -1.47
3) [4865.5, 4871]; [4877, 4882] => -1.80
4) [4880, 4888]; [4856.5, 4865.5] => -0.74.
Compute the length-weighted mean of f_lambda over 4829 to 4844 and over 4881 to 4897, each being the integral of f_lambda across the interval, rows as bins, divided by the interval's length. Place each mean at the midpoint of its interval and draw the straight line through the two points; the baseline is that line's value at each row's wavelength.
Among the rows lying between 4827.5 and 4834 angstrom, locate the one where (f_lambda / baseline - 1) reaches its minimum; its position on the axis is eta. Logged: 4829.21 angstrom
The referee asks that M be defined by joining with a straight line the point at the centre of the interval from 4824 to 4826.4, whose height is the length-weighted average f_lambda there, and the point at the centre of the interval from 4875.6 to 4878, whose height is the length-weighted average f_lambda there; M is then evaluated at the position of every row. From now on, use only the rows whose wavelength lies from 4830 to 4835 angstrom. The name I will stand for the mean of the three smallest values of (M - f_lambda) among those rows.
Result -0.05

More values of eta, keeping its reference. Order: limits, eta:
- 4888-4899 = 4893.01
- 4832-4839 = 4832.55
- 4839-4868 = 4867.17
